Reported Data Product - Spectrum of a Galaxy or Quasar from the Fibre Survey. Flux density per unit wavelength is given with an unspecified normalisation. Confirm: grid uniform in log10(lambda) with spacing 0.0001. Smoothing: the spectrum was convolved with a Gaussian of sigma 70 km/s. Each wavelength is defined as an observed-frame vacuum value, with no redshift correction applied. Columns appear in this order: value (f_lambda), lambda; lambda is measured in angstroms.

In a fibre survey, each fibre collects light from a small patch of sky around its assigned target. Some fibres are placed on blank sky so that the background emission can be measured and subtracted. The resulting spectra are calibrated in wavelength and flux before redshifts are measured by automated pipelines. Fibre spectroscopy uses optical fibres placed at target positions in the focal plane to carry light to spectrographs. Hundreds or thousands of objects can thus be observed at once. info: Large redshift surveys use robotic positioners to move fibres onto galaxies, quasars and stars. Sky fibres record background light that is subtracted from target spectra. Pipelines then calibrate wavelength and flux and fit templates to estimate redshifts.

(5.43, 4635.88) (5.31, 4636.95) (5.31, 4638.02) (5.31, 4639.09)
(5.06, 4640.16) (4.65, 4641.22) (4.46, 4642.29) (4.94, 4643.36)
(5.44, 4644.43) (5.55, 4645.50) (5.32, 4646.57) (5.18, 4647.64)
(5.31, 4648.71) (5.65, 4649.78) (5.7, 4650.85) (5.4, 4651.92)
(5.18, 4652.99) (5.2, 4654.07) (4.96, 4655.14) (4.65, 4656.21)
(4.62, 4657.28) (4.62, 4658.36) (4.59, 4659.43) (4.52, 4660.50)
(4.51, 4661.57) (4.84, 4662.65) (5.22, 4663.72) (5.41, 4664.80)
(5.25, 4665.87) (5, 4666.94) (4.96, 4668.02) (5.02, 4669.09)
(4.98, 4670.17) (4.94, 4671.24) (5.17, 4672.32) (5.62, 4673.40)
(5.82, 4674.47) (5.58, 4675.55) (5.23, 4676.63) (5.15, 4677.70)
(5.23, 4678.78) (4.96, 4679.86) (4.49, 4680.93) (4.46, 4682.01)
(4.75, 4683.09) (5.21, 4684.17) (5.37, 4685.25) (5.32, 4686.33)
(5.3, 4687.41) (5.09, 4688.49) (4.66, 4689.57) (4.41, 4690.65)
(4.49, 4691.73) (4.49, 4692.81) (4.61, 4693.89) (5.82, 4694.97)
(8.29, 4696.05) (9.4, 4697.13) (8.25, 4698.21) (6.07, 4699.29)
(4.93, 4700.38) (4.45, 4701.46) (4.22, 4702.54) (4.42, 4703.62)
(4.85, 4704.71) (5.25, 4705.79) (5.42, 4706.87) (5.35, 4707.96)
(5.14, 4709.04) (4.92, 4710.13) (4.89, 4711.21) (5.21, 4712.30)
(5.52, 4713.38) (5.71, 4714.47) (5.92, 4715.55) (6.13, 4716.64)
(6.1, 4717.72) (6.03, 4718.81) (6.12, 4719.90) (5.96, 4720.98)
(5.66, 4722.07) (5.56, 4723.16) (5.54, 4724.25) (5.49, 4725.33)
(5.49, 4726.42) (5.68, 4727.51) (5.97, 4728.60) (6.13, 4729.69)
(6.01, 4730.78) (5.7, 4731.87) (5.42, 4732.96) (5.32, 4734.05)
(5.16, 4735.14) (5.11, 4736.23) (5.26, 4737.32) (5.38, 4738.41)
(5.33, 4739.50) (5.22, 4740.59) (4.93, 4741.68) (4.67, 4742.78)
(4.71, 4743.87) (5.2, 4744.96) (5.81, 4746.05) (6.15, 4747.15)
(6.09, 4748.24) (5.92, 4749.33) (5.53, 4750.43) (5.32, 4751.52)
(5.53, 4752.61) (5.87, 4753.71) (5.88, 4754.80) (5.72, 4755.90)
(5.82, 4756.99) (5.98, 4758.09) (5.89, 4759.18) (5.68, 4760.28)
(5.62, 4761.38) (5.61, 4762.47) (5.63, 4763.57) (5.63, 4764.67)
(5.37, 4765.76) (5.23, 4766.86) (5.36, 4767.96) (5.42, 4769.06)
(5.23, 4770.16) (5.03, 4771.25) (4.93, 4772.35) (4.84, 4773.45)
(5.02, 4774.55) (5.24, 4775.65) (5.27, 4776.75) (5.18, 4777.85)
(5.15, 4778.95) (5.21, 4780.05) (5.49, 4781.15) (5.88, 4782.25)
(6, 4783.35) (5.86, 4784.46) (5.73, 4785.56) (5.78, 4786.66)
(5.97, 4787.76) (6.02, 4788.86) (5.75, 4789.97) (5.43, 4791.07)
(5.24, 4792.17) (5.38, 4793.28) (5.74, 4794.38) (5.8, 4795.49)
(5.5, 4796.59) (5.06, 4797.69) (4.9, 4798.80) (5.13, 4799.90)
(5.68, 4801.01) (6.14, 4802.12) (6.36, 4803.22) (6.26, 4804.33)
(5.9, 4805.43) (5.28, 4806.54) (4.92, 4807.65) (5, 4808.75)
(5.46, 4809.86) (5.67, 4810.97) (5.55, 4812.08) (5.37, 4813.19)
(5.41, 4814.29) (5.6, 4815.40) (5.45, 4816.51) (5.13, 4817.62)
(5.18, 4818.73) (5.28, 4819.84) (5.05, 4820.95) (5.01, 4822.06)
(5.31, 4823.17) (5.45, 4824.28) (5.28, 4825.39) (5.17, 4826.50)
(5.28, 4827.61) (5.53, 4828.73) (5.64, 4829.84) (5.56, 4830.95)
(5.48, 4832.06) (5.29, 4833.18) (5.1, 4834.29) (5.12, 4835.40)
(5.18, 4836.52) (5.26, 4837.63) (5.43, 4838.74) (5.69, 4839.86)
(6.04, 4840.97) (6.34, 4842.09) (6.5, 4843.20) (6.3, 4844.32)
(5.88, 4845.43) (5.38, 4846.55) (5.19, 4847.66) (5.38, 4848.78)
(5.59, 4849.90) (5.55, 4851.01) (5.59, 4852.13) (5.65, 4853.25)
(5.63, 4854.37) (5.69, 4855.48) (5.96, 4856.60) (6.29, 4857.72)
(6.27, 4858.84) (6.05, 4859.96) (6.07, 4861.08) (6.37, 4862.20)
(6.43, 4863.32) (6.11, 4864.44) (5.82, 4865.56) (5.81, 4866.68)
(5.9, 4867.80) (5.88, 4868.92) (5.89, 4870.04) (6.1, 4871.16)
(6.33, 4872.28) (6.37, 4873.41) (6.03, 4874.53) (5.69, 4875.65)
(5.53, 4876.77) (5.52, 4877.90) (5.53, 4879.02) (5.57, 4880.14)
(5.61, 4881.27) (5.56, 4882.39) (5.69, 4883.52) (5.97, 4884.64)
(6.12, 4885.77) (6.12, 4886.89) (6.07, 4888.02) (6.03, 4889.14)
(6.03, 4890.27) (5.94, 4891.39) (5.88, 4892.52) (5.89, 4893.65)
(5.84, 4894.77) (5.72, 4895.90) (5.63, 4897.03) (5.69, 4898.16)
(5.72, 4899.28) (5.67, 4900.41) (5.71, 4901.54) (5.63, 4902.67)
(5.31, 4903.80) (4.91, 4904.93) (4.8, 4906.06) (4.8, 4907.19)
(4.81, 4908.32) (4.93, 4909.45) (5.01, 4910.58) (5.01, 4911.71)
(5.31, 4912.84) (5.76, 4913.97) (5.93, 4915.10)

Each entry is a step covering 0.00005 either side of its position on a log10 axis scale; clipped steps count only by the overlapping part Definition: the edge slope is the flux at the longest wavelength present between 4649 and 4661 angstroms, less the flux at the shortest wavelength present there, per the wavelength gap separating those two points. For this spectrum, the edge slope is -0.11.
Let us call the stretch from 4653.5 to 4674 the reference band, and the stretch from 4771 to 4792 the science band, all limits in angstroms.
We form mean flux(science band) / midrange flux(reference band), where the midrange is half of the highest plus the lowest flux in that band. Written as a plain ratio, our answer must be 1.08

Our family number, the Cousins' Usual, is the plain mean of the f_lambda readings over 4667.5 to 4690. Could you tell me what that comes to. 5.1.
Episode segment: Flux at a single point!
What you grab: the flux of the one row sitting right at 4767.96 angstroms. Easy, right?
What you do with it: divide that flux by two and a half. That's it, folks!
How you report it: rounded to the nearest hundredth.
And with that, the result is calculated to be 2.14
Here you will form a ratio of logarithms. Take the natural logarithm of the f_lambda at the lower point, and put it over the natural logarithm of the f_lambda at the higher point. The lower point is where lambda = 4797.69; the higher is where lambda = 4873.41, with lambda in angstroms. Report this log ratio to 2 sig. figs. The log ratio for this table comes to 0.88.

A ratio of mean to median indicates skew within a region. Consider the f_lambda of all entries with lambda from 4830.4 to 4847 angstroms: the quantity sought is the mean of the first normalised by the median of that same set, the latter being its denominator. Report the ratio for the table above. 1.029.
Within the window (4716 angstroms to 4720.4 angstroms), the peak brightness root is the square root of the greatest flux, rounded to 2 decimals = 2.48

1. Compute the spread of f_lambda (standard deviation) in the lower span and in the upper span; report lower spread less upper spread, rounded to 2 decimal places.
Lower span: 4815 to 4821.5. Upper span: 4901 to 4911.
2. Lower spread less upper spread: -0.15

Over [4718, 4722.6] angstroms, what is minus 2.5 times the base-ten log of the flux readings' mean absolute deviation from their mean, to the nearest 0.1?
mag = 2.1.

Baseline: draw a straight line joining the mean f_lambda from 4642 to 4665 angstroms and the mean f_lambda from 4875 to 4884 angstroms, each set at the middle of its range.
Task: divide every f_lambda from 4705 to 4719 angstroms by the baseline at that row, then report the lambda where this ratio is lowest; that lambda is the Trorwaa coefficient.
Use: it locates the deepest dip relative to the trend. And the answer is 4711.21 angstroms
